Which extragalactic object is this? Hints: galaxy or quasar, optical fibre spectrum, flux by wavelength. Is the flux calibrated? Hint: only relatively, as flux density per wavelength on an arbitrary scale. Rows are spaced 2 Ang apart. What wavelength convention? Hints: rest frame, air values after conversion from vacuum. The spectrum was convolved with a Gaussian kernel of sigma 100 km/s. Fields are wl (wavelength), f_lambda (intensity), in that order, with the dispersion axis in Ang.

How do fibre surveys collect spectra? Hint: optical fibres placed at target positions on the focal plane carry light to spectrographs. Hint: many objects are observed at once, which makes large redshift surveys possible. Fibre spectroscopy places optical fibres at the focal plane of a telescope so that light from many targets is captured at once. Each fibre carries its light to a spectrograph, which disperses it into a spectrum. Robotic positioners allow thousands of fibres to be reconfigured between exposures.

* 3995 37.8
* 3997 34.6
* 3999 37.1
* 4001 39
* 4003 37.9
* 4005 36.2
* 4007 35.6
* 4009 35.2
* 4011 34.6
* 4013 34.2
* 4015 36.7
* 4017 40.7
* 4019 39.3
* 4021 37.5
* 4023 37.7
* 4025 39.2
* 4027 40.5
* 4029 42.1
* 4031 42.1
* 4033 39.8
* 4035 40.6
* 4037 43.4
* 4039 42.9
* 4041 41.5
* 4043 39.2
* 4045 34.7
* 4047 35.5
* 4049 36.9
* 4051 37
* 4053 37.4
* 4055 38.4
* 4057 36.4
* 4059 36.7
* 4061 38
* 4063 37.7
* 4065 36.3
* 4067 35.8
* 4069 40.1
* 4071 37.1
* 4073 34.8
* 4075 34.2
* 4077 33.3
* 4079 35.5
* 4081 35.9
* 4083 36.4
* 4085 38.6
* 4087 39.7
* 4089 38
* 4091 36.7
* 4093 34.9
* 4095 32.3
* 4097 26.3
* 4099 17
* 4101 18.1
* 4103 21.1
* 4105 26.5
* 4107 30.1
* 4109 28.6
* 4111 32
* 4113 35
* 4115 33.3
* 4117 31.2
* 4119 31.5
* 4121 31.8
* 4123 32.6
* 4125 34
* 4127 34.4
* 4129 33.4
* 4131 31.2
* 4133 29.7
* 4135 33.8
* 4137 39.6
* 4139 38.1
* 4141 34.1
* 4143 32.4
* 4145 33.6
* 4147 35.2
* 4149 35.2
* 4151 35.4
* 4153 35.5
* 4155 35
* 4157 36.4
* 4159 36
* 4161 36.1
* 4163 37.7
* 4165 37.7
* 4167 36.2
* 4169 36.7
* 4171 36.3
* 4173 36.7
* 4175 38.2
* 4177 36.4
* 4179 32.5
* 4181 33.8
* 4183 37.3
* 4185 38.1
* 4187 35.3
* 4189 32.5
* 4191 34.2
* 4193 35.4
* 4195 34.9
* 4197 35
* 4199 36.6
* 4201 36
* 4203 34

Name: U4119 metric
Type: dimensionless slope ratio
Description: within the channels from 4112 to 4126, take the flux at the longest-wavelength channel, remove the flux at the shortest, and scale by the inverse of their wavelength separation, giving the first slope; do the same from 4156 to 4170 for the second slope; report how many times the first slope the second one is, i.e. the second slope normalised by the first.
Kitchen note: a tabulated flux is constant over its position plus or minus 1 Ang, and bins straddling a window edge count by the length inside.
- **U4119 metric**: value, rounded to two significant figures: -0.30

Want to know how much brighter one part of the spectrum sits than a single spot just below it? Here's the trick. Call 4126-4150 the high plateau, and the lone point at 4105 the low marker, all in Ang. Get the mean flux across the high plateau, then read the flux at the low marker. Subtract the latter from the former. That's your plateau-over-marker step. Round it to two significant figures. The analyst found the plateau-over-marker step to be 7.7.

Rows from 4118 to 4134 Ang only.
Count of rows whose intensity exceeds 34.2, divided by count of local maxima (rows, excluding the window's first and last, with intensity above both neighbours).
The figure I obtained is 1.0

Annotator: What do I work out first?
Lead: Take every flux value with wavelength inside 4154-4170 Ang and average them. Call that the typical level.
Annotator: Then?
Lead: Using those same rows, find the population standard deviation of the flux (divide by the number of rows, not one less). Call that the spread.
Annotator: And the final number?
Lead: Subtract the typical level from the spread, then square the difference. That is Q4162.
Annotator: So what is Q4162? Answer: 1270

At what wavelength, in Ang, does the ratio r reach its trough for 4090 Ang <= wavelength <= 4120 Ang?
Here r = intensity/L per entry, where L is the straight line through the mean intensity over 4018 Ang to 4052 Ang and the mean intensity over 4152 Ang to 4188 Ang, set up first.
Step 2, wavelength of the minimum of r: 4099 Ang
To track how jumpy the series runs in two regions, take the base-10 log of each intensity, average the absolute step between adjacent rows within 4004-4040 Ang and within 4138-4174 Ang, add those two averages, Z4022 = 0.026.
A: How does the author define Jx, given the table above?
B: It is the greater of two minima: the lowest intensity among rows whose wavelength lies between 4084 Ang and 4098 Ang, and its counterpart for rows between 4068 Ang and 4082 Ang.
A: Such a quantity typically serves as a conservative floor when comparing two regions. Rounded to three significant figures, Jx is 33.3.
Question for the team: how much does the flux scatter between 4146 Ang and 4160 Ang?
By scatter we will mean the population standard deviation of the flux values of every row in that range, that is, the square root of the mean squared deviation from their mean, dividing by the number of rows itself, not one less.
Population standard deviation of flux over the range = 0.5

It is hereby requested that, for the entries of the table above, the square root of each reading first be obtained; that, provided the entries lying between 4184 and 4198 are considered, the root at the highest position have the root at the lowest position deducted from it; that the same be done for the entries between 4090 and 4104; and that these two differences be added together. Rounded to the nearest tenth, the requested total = -1.7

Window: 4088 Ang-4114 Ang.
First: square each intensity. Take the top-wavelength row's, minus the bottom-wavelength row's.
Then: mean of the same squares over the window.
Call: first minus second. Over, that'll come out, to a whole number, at -1102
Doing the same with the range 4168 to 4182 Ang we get -1489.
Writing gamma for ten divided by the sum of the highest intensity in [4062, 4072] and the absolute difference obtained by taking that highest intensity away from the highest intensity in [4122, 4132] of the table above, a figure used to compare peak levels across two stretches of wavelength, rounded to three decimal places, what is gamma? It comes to 0.218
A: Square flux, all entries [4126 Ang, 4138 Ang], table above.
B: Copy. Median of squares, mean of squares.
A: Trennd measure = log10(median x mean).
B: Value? 6.11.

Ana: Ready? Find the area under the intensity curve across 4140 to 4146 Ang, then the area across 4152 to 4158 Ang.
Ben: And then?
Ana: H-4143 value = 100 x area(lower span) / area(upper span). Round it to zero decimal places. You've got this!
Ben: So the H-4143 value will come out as 94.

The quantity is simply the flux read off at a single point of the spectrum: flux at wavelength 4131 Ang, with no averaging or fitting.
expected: 31.2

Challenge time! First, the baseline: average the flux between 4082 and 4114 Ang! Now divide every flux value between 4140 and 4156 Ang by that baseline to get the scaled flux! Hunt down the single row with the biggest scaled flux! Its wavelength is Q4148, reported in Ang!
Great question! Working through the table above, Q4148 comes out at 4153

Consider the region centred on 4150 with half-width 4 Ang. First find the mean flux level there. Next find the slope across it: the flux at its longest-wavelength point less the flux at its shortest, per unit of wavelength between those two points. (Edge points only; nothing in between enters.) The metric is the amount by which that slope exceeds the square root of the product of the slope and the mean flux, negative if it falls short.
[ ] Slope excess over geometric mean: -1.3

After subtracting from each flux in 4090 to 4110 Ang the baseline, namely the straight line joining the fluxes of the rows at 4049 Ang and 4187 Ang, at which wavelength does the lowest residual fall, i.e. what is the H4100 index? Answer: 4099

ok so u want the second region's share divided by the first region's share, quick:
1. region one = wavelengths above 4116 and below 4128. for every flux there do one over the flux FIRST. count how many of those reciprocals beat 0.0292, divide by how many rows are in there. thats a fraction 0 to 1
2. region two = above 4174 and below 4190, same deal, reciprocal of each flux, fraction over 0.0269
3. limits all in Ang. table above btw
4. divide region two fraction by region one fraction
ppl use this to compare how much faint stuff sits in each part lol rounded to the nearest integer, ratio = 1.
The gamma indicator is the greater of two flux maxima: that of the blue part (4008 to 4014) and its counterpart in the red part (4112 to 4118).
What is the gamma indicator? 35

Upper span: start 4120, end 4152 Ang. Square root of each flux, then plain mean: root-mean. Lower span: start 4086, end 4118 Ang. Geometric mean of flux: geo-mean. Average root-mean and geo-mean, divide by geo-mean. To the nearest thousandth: 0.600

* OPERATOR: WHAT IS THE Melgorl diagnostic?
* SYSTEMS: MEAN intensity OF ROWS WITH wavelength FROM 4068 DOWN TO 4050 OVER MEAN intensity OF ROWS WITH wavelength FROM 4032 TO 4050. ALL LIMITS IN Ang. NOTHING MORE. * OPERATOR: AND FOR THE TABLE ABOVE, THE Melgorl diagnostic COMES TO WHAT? 0.94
